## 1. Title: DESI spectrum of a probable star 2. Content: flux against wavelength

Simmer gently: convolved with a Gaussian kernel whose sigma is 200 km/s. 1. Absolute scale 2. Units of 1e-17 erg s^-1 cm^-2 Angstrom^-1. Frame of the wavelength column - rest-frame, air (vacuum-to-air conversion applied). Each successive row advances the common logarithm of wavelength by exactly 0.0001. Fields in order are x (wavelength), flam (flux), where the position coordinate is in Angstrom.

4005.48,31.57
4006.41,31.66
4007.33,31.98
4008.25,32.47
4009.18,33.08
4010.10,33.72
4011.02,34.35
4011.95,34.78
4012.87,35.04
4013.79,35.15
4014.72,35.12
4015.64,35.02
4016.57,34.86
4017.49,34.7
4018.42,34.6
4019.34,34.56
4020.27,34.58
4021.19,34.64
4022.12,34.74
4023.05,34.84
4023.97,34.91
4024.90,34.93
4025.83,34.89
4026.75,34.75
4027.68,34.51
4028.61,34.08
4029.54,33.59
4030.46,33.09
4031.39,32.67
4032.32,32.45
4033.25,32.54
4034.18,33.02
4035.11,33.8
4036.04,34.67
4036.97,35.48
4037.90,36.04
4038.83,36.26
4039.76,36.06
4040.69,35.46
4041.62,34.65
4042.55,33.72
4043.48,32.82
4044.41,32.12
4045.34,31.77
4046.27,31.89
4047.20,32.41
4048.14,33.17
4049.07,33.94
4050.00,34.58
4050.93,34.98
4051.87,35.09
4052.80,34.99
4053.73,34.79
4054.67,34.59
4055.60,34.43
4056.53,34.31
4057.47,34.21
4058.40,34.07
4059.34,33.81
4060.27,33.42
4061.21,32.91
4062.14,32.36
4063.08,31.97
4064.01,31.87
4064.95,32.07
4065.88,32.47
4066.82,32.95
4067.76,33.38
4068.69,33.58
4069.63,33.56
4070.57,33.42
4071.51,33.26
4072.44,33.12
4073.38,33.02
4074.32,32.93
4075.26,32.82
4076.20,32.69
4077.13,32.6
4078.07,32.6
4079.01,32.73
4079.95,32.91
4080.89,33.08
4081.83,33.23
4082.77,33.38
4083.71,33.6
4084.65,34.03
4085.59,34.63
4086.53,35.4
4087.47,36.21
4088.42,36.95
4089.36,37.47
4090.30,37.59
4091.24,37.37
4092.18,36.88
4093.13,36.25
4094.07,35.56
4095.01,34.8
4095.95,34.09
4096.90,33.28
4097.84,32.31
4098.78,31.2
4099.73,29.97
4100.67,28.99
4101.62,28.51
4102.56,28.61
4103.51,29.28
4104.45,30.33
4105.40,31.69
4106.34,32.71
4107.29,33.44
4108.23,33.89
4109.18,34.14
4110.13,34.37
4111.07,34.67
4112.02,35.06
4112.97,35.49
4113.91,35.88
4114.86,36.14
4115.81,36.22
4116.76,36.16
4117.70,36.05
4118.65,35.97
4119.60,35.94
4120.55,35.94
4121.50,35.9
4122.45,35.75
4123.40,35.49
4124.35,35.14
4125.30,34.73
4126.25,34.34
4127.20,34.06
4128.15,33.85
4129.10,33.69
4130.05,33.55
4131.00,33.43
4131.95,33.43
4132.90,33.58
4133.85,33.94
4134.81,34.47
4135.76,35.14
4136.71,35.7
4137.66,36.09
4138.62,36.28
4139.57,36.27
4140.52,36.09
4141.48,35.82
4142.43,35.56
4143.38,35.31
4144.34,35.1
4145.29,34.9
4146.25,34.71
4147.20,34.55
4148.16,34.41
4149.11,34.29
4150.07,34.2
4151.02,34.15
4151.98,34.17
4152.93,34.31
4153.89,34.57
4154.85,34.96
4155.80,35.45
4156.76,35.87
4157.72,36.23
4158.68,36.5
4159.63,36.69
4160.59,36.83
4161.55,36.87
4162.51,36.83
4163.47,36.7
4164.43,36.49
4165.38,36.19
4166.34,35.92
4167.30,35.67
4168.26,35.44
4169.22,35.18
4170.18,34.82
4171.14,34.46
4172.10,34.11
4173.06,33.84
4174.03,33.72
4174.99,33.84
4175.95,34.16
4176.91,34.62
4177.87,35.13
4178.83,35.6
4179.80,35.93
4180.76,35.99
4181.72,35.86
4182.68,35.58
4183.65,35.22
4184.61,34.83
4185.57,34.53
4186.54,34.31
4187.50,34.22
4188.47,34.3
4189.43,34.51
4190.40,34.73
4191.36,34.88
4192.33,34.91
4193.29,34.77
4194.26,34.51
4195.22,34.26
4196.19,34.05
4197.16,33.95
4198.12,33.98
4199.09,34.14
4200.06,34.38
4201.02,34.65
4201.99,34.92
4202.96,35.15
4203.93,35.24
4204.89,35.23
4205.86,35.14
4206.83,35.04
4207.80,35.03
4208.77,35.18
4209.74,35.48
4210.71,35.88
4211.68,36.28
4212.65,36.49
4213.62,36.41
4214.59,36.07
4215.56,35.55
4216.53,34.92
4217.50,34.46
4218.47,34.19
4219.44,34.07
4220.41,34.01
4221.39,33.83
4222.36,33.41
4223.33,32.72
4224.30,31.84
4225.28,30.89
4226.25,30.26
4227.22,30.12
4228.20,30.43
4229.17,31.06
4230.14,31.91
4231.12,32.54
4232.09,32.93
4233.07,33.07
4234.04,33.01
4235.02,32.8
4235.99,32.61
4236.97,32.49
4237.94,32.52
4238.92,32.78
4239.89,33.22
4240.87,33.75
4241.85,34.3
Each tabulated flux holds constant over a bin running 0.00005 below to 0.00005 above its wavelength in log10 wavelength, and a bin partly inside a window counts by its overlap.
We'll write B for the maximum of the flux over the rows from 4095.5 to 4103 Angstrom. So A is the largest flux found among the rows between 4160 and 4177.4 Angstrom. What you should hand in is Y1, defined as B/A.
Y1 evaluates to 0.925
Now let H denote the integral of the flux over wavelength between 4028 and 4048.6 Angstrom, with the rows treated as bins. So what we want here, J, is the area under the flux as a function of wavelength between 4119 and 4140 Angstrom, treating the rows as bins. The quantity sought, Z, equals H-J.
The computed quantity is -37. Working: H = 694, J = 732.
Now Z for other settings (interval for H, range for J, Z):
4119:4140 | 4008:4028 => 40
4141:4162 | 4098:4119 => 45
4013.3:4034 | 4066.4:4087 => 24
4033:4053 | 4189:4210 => -48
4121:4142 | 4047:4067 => 59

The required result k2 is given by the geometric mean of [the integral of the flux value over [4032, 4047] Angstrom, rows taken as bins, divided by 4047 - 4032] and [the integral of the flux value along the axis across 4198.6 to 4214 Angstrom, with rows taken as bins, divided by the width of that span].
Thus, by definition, 34.6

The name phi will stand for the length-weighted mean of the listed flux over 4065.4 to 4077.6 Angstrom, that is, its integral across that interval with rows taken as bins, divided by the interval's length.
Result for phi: 33.1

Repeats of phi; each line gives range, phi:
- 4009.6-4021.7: 34.7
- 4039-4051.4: 33.7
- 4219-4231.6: 32.1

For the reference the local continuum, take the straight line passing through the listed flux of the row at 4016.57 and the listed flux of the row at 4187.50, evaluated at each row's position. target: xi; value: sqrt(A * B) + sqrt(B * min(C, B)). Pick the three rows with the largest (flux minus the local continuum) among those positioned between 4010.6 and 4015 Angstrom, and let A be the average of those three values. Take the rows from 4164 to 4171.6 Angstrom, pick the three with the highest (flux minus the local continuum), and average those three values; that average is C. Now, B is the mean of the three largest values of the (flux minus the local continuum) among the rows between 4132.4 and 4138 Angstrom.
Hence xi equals 1.8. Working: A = 0.2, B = 1.2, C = 1.9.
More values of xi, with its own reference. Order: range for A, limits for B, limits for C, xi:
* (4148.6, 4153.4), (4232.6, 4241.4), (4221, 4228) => 1.0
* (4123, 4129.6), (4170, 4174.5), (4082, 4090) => 0.5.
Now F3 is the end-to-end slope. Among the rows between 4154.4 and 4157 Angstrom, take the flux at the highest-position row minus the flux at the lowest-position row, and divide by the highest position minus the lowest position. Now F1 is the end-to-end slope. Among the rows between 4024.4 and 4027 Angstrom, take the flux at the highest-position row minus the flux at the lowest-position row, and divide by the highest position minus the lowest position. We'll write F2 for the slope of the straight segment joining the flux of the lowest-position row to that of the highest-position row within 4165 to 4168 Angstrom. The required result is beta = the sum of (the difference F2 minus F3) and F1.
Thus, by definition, -0.84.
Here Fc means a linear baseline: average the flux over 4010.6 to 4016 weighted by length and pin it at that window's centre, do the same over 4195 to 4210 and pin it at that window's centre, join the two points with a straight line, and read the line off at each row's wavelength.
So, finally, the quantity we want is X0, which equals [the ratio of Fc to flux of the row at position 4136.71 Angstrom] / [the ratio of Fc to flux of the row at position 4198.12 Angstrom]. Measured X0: 0.95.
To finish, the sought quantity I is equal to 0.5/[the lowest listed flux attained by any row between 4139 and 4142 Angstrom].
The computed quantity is 0.0140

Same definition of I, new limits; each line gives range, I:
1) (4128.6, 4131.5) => 0.0150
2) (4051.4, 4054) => 0.0144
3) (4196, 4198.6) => 0.0147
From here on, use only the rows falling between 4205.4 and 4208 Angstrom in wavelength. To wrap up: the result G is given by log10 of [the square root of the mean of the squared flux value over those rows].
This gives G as 1.54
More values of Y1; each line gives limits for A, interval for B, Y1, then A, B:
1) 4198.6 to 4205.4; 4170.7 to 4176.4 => 0.978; 35.24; 34.46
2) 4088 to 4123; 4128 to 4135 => 0.917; 37.59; 34.47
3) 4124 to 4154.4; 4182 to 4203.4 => 0.981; 36.28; 35.58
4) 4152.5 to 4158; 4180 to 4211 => 0.993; 36.23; 35.99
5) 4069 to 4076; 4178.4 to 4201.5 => 1.072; 33.56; 35.99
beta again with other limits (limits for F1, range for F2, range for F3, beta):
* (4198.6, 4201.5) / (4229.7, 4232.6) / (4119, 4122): 0.81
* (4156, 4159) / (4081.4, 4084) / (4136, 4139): 0.22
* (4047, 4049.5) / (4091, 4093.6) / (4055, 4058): 0.34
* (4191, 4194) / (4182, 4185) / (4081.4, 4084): -0.64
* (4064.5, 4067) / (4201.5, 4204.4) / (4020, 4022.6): 0.55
